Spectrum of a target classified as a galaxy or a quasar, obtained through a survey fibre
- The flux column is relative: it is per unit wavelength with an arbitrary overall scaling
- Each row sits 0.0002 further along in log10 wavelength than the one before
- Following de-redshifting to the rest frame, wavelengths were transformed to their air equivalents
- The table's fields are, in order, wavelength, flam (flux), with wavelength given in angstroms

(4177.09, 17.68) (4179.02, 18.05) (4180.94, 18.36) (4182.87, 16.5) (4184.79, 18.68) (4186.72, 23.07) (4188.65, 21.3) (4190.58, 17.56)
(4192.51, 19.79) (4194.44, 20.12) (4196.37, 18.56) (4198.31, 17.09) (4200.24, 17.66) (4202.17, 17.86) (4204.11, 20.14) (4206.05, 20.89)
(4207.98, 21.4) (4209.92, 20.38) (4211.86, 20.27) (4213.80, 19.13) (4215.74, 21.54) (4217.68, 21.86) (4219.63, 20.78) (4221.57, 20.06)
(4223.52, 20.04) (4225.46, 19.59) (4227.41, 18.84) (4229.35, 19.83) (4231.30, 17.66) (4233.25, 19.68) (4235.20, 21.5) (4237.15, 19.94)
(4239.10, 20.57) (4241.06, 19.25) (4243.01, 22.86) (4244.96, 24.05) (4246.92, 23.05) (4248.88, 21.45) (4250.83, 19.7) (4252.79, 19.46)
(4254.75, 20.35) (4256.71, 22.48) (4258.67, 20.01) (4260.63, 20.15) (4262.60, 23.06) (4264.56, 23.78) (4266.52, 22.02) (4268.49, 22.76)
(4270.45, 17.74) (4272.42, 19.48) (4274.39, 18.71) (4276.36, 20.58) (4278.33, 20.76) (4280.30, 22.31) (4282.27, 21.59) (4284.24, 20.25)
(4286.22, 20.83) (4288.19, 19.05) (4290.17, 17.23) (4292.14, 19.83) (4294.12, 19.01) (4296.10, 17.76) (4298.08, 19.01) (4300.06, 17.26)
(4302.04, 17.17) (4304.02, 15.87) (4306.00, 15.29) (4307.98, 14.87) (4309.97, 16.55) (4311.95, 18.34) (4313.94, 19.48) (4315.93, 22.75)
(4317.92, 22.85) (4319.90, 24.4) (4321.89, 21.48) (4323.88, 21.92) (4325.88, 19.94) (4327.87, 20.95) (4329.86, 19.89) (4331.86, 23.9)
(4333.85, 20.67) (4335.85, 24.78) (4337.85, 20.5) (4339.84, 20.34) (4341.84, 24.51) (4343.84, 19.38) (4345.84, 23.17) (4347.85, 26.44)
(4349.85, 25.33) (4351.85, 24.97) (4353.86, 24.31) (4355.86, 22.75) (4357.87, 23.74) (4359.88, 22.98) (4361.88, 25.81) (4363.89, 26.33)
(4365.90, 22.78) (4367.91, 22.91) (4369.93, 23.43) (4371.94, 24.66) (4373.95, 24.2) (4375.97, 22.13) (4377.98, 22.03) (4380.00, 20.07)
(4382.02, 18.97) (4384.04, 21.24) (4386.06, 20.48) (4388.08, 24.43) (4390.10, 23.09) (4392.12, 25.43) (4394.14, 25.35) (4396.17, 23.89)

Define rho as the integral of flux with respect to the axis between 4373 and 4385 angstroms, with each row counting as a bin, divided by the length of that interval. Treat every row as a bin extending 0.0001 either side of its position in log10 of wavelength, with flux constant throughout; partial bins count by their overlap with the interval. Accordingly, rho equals 21.4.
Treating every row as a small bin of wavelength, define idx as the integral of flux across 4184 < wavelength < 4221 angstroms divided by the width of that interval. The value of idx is 19.9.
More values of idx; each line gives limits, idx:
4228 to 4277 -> 20.8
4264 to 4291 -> 20.5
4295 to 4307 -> 17.1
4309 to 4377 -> 22.6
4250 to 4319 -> 19.7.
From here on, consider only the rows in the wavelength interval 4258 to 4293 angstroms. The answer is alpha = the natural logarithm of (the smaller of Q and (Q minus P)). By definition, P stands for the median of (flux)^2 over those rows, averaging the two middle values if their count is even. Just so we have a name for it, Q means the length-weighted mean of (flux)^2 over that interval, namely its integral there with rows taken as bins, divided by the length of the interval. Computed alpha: 2.24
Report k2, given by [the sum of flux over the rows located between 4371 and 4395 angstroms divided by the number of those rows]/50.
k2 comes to 0.453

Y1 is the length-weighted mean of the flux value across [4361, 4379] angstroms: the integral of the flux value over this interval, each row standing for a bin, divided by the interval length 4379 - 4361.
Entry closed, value 23.8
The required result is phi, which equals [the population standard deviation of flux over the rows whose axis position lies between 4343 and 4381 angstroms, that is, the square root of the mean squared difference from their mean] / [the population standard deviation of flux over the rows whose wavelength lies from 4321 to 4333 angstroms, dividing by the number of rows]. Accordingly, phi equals 1.4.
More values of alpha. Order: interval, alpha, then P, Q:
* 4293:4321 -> 3.38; 326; 355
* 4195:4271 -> 2.76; 406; 422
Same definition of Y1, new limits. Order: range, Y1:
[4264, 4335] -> 19.9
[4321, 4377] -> 23.0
